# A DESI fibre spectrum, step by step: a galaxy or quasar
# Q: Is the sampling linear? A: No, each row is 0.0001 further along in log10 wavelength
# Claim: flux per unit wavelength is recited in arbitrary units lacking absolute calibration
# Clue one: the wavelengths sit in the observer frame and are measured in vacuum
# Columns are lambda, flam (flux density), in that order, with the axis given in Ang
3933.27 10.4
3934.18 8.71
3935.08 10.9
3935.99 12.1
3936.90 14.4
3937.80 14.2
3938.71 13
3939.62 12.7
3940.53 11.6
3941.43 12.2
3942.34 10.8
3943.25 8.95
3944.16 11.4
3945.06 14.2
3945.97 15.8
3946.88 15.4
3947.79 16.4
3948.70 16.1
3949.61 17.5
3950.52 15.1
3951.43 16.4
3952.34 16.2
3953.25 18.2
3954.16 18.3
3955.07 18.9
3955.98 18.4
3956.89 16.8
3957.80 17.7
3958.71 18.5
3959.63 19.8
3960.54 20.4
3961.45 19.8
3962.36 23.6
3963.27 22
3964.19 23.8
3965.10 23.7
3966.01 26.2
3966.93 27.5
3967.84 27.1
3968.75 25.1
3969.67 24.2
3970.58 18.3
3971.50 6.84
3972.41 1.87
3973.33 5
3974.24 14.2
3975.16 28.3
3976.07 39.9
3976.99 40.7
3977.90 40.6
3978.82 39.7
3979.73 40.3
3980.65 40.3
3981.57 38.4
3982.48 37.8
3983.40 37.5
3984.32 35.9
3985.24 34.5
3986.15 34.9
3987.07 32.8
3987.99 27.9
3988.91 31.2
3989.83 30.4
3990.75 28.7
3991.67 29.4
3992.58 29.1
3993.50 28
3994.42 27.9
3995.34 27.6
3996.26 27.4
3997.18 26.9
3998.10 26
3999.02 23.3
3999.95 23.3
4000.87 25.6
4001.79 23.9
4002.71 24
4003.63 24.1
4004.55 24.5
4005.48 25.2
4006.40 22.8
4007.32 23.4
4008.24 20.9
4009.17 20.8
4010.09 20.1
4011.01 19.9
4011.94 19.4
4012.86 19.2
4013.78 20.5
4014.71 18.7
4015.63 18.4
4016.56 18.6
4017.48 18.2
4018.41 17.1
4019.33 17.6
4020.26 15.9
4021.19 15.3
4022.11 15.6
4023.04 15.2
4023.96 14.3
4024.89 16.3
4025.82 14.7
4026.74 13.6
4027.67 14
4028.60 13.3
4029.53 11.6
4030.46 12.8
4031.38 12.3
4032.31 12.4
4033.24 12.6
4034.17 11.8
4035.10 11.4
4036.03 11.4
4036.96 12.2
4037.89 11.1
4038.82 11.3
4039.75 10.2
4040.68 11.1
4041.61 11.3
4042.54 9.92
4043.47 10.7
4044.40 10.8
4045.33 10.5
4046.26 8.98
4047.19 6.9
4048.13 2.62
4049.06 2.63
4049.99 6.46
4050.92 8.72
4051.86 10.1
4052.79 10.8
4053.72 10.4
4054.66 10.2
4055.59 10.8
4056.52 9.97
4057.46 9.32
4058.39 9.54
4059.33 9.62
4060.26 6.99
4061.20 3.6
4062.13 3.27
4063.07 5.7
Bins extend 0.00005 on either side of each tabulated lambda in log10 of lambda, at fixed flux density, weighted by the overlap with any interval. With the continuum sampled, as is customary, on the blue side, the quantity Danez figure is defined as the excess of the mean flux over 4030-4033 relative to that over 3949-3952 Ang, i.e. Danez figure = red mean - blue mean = -4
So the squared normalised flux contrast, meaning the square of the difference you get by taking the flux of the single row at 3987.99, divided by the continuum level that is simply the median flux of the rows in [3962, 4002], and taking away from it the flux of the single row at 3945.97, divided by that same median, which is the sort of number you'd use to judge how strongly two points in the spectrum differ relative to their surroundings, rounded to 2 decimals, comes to 0.19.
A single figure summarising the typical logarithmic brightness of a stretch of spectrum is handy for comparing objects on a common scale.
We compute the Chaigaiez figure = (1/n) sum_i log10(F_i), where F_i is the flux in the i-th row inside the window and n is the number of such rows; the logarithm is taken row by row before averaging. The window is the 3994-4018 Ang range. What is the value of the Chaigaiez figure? 1.35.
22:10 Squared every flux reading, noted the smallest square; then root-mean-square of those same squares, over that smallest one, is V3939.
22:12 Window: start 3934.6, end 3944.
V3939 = 1.9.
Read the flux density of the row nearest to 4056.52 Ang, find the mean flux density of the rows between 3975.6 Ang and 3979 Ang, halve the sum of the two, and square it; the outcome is 630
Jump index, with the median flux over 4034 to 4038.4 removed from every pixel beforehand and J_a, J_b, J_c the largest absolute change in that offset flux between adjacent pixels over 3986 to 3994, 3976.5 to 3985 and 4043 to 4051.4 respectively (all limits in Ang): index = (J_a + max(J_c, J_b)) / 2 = 4.59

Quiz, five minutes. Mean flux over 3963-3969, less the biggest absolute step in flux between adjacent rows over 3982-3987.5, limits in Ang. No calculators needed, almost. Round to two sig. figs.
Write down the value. 23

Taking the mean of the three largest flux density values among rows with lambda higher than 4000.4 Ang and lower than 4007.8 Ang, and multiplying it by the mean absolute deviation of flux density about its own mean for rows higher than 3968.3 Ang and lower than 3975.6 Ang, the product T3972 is 213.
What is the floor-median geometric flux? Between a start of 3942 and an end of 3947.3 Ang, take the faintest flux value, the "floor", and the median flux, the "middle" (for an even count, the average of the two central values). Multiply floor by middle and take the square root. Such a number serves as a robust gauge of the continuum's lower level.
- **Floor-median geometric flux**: 11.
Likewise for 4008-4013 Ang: 20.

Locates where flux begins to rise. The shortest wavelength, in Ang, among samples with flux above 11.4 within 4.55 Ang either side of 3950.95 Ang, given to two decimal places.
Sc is 3946.88 Ang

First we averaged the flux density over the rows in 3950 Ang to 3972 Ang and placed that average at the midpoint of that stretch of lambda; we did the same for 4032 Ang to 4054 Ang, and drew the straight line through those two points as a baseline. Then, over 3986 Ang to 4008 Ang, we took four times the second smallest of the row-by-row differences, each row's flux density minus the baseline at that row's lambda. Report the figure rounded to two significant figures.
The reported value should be 32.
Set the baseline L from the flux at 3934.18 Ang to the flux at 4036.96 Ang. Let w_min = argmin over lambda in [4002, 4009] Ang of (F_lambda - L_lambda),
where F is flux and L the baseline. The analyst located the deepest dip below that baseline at 4008.24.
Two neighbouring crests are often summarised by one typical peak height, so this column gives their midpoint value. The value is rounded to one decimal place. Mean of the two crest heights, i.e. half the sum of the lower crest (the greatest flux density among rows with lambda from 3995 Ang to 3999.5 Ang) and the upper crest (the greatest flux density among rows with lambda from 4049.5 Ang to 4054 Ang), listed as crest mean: 19.2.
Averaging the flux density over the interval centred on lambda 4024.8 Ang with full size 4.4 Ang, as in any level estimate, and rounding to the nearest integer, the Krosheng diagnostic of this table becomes 15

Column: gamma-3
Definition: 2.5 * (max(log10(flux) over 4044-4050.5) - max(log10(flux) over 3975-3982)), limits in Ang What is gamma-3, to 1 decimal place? -1.4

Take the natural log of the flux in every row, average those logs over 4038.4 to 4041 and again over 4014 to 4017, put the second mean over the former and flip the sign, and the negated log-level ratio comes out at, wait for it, -1.23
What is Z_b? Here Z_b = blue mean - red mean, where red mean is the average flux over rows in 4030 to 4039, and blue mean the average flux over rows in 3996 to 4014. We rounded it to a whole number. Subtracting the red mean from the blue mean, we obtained 11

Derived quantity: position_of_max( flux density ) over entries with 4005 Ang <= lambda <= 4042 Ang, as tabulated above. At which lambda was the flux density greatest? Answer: 4005.48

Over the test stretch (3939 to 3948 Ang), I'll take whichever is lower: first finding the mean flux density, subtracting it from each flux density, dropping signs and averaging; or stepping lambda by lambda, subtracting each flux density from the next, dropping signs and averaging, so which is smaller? 1.47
